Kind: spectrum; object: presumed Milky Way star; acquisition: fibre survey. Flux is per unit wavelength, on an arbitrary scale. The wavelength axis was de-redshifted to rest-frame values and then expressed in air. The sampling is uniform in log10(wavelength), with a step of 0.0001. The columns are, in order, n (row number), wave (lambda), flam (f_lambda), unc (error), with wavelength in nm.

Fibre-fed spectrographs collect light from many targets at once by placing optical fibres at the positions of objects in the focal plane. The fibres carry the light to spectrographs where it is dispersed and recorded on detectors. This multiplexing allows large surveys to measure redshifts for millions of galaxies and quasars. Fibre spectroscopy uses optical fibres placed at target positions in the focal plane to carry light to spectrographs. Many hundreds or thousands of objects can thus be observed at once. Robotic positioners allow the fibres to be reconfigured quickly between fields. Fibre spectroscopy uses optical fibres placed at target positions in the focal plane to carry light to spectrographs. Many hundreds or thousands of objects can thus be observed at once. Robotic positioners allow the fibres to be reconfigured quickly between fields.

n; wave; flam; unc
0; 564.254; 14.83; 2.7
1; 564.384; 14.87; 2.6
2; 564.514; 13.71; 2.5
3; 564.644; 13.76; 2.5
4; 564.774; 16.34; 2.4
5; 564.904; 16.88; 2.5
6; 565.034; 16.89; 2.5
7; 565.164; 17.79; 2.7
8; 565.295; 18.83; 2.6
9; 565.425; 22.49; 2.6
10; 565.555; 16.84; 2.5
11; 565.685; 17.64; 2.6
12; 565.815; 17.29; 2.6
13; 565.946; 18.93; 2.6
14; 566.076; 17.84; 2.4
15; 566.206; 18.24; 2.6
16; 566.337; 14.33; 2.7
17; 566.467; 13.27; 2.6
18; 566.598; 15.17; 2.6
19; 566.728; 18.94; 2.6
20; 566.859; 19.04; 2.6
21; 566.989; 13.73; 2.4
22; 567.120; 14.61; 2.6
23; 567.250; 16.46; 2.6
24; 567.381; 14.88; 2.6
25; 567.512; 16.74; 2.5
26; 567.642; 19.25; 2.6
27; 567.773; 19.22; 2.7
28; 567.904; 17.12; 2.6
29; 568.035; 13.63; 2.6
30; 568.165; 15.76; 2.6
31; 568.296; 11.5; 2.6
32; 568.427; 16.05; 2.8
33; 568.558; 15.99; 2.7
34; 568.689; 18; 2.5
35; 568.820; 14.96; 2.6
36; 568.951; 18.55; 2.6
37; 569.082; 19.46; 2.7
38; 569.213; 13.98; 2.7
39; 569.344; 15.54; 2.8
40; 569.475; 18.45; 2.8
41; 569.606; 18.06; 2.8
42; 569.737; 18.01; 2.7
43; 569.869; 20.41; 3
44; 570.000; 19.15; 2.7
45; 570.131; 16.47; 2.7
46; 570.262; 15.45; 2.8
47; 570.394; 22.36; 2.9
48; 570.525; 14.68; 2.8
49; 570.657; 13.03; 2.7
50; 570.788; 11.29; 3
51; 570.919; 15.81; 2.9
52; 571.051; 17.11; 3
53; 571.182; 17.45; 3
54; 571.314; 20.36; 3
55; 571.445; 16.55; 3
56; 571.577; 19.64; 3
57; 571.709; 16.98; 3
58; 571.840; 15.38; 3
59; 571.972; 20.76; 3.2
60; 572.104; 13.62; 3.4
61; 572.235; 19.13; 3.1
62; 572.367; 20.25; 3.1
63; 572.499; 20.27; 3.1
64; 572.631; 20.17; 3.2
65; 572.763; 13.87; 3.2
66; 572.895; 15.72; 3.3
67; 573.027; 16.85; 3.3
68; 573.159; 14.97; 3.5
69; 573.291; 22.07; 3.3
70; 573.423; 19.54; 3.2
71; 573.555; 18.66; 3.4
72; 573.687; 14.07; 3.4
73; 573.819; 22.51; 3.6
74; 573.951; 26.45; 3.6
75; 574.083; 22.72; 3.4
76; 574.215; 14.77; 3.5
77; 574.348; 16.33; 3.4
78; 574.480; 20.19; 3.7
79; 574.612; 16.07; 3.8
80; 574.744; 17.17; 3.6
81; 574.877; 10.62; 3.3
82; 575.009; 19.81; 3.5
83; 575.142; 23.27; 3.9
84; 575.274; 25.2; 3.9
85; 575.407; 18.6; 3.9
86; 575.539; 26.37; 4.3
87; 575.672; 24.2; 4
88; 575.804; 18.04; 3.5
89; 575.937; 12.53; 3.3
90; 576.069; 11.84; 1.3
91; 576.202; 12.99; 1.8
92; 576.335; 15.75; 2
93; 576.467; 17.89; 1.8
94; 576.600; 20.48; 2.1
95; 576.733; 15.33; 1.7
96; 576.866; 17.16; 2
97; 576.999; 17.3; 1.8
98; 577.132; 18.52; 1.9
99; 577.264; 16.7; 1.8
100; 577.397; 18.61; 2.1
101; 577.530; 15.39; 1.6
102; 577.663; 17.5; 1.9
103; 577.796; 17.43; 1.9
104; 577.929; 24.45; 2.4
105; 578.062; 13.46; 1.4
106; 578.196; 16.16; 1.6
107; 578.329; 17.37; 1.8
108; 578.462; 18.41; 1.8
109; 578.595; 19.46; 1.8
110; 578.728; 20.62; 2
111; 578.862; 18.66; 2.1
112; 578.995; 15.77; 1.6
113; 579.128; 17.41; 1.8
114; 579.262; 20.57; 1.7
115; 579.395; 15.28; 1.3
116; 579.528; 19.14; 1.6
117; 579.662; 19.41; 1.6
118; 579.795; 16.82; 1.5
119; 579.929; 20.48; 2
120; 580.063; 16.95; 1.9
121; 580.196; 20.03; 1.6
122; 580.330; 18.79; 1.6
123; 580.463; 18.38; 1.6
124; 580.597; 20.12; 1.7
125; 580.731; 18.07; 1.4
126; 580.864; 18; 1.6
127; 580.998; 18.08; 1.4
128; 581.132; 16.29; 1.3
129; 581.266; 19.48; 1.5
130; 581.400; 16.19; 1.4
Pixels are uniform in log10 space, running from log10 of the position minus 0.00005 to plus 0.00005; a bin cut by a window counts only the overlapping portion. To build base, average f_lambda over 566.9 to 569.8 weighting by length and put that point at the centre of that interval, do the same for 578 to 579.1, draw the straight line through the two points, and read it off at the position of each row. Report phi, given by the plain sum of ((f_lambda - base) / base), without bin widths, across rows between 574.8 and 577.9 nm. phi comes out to 0.9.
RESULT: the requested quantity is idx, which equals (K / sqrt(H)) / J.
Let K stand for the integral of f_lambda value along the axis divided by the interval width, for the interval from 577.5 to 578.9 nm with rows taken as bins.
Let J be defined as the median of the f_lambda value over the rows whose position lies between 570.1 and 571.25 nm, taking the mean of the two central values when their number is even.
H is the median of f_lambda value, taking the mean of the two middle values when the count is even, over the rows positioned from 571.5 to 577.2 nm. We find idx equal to 0.270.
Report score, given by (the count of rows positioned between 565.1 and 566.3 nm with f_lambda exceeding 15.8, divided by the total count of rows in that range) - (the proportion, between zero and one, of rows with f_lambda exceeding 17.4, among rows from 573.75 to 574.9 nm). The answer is 0.56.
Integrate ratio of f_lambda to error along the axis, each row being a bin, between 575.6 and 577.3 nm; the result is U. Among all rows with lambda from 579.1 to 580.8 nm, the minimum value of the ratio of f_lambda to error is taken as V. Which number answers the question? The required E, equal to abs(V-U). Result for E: 4.8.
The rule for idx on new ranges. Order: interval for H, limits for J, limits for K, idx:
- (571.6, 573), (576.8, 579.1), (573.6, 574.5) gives 0.264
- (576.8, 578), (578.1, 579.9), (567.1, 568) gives 0.220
